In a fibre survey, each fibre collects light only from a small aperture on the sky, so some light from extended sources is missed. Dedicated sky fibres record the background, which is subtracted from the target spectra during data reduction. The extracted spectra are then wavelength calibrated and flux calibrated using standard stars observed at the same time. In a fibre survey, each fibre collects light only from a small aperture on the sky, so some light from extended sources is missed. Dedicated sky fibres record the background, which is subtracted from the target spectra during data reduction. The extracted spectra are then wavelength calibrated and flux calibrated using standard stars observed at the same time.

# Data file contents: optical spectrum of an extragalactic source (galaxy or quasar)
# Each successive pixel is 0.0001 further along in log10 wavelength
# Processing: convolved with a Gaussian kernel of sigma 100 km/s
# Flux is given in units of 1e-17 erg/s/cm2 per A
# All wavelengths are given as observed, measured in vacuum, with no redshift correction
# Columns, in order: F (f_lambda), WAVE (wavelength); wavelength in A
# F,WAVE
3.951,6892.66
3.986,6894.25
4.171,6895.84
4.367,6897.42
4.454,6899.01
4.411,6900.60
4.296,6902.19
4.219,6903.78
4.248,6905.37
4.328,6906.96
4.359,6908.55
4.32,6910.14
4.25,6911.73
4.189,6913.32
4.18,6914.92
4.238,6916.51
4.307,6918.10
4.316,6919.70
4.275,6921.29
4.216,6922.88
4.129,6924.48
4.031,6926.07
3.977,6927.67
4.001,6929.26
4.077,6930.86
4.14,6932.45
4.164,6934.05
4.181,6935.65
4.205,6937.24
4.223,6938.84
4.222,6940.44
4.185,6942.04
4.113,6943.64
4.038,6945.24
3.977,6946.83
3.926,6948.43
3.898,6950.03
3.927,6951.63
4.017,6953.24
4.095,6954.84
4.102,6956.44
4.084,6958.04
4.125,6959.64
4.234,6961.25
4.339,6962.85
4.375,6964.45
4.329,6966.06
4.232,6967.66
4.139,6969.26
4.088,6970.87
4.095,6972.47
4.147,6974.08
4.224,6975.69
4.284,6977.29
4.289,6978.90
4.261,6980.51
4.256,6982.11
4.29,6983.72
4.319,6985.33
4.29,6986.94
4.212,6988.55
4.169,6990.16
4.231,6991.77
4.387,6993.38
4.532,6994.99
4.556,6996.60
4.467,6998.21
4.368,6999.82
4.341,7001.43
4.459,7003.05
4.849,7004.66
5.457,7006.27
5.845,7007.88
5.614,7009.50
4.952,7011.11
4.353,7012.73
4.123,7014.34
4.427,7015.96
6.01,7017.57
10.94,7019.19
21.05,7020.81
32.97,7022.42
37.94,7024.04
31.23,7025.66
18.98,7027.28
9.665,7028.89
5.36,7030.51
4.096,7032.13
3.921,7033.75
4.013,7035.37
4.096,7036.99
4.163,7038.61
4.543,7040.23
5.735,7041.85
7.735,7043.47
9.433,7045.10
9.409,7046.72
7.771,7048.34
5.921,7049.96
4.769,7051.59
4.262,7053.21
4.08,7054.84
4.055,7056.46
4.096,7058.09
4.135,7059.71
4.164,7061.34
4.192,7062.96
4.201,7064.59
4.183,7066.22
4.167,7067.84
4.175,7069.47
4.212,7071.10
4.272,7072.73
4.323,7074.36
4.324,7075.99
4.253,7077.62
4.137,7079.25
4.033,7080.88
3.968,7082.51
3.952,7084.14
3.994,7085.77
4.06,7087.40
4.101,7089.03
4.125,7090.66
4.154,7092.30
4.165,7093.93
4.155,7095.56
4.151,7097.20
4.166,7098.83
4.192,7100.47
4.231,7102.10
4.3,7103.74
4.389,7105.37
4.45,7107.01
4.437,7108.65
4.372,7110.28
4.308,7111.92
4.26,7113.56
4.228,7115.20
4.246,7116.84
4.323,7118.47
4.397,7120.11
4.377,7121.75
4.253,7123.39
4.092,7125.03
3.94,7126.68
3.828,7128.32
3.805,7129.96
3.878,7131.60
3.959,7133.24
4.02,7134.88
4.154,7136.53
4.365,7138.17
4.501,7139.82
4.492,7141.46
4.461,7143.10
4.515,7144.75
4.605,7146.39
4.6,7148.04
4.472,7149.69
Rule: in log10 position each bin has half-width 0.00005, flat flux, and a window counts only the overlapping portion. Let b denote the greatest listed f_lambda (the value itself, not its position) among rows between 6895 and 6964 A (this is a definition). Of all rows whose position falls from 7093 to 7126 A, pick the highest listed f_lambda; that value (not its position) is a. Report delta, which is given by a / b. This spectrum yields 1.0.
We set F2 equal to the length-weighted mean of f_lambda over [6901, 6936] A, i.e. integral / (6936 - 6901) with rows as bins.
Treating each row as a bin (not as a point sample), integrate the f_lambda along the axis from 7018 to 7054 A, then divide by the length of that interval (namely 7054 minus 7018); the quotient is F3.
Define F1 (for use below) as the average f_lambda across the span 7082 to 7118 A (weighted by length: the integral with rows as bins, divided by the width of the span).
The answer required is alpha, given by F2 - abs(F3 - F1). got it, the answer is -2.8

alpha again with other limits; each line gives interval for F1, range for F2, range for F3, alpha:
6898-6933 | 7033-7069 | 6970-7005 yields 5.0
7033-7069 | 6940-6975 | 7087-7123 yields 3.2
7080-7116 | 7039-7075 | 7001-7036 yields -1.4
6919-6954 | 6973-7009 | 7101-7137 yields 4.4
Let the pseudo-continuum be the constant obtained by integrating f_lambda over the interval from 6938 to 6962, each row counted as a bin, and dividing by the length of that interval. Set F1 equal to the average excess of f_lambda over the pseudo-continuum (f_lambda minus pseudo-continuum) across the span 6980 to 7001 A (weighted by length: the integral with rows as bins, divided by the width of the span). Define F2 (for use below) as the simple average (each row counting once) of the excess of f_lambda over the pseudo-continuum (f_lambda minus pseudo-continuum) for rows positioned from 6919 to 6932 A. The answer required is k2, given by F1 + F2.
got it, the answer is 0.3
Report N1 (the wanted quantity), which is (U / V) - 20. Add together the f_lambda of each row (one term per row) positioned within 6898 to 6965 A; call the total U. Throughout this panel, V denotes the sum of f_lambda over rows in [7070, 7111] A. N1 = -18.3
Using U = 175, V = 105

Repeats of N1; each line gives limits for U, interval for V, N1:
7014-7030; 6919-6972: -18.7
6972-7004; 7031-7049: -18.7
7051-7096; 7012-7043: -19.5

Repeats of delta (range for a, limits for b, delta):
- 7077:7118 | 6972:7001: 1.0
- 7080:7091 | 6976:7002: 0.9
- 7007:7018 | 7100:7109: 1.4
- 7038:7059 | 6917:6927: 2.2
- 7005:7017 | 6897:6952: 1.3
